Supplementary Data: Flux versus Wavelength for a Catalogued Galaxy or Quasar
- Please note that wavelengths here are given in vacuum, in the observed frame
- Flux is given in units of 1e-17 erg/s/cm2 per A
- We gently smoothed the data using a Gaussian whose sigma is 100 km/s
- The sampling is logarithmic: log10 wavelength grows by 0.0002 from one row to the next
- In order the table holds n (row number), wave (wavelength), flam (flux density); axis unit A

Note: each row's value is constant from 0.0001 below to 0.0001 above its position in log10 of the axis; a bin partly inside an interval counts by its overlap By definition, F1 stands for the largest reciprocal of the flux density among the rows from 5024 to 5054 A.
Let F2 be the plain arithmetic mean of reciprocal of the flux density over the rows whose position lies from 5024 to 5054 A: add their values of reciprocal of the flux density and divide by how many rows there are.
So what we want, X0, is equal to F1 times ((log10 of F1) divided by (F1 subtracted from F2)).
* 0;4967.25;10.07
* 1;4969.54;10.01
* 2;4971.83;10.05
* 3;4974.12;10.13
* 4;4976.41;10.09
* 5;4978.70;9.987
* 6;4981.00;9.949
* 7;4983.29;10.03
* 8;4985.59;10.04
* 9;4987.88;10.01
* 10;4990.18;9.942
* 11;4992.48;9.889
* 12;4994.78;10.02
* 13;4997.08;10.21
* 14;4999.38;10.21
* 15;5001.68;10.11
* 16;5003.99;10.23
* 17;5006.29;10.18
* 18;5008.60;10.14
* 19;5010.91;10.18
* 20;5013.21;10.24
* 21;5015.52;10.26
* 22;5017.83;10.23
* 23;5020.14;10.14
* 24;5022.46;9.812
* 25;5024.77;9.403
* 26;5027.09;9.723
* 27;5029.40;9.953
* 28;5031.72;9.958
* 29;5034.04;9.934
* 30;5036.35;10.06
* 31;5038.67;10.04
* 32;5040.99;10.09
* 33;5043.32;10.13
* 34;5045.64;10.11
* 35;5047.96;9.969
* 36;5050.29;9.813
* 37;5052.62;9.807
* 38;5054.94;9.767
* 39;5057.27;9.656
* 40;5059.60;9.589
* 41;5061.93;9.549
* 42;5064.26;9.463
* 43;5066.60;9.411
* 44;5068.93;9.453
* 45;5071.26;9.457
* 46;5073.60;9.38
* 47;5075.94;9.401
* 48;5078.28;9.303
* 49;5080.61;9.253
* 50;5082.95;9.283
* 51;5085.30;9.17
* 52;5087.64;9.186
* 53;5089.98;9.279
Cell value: 19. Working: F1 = 0.106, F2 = 0.101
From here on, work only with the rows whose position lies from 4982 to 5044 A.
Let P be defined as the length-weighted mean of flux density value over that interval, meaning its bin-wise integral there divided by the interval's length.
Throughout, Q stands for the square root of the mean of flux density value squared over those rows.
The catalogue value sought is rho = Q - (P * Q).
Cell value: -91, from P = 10.0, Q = 10.0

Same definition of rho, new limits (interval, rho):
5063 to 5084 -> -79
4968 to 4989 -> -91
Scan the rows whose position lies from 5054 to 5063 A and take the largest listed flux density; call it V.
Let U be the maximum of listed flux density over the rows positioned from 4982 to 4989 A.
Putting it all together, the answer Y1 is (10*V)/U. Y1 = 9.7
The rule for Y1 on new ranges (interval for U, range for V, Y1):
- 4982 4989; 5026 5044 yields 10.1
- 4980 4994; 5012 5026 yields 10.2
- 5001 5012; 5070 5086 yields 9.2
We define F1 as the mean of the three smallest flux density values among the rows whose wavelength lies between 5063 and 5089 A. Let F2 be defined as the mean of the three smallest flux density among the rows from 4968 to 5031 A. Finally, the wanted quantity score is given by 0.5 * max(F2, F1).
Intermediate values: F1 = 9.20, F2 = 9.6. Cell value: 4.82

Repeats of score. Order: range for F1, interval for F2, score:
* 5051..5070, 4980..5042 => 4.82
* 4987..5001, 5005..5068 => 4.97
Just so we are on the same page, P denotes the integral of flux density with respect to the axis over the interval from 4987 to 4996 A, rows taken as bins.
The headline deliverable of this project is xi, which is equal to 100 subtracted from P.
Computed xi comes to -10.3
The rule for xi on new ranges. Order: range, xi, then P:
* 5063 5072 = -15.0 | 85.0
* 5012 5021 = -7.9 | 92.1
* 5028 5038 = -0.2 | 99.8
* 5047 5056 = -11.5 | 88.5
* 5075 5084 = -16.2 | 83.8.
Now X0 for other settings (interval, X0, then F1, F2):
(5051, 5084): 40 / 0.108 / 0.105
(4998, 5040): 15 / 0.106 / 0.100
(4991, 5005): 46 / 0.101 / 0.099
